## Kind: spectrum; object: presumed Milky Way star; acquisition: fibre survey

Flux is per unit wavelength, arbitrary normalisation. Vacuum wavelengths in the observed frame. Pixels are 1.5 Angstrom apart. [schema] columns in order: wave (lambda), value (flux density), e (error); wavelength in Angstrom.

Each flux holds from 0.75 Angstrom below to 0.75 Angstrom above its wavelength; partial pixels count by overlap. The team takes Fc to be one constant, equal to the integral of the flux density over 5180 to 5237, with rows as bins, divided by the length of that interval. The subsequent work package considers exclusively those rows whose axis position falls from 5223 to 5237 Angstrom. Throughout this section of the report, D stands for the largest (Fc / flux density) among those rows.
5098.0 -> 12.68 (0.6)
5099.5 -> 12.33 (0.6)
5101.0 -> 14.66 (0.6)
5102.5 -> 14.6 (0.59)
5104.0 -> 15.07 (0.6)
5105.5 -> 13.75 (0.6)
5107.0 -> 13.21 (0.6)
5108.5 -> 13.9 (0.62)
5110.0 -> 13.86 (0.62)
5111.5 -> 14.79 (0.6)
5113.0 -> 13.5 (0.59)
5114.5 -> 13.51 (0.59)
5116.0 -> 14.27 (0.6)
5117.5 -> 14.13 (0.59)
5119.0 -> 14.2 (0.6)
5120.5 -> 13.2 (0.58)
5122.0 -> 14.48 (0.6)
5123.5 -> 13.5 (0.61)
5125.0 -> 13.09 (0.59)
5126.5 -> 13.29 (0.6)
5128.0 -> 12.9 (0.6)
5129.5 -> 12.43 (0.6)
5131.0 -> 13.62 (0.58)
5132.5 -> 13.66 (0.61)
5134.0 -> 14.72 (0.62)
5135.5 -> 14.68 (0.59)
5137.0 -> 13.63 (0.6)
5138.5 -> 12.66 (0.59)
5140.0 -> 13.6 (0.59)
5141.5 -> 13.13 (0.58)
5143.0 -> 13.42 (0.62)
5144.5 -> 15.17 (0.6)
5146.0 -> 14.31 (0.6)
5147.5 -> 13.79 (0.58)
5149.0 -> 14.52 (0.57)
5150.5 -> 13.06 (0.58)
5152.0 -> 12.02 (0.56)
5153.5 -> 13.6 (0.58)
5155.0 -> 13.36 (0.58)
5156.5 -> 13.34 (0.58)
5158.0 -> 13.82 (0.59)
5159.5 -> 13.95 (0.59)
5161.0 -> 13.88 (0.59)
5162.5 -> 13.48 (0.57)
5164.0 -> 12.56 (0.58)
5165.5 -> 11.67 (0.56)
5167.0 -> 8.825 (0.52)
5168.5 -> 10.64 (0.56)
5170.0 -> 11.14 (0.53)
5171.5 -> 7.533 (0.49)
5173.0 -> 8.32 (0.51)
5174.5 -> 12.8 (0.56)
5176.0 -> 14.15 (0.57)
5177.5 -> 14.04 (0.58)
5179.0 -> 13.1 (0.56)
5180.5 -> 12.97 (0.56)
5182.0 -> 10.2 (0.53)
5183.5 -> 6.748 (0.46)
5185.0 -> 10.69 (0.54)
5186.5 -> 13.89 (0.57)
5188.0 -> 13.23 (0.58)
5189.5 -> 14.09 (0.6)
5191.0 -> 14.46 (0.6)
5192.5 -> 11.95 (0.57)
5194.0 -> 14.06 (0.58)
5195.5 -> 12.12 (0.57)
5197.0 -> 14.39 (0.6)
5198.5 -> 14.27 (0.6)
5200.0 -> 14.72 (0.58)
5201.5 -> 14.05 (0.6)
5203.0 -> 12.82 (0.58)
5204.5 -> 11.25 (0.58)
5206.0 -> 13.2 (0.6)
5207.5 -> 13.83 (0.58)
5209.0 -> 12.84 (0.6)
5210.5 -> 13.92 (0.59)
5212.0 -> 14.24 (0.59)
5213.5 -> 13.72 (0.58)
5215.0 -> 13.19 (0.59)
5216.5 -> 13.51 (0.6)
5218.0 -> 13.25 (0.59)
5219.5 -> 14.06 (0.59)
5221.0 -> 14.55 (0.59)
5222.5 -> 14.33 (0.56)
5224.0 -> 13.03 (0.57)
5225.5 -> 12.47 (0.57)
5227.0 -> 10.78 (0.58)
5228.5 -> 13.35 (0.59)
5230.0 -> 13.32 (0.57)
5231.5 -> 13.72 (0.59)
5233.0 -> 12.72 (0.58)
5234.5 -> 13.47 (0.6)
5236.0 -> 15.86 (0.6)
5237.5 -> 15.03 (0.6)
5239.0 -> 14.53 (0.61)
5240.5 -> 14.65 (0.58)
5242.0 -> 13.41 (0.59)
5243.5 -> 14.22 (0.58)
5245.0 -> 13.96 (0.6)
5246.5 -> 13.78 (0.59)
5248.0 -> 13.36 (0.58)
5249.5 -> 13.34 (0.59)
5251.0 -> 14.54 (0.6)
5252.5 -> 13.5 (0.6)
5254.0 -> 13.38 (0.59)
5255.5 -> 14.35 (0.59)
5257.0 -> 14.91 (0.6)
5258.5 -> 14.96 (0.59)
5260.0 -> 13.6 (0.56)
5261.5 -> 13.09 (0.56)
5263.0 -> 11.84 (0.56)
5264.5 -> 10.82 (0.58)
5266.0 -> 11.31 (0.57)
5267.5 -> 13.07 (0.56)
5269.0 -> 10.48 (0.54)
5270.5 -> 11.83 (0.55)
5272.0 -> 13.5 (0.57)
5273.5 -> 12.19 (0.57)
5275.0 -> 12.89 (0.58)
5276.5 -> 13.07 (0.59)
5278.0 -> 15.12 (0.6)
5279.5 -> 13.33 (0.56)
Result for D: 1.22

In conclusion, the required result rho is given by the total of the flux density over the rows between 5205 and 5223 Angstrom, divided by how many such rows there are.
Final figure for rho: 13.7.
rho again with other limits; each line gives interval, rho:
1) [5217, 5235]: 13.3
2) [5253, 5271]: 12.8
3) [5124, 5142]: 13.5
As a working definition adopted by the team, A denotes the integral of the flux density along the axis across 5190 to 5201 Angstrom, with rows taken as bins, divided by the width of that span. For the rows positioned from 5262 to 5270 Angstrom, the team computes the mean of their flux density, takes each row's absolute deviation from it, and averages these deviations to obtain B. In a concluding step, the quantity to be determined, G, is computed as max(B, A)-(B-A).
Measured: 27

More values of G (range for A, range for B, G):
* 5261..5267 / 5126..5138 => 23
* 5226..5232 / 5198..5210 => 25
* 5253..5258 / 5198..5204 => 28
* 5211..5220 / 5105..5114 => 27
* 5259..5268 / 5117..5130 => 24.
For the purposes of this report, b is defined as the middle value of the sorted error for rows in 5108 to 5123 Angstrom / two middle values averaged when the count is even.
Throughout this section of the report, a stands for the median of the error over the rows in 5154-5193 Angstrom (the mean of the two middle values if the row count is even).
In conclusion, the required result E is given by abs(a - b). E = 0.030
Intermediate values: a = 0.570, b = 0.600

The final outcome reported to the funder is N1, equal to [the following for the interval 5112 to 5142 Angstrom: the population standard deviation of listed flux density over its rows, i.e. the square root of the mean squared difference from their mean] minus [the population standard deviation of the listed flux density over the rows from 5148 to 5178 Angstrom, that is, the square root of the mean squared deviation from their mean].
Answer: -1.4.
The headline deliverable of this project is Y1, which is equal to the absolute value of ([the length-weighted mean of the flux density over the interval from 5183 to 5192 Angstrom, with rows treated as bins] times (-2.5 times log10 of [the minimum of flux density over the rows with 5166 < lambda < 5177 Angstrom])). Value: 27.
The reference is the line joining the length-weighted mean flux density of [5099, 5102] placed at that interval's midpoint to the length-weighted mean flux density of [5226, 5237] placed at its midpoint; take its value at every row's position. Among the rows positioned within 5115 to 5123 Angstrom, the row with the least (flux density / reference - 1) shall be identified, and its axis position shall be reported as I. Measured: 5120.5 Angstrom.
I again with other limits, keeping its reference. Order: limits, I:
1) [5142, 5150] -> 5143.0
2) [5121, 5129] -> 5128.0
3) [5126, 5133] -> 5129.5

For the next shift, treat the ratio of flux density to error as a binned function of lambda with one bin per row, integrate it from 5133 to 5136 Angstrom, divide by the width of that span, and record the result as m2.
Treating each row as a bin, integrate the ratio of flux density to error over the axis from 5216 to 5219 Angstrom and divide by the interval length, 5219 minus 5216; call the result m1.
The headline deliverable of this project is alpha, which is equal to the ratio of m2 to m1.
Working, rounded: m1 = 22.6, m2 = 24.1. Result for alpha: 1.07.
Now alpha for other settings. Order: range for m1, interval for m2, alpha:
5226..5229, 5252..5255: 1.11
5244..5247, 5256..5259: 1.07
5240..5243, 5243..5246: 0.99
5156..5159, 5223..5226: 0.97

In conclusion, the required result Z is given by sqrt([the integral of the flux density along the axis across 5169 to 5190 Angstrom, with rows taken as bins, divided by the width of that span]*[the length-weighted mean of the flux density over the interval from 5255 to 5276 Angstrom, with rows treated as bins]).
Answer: 12.2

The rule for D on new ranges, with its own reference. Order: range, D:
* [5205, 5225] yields 1.02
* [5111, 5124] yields 1.00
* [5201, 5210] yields 1.17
